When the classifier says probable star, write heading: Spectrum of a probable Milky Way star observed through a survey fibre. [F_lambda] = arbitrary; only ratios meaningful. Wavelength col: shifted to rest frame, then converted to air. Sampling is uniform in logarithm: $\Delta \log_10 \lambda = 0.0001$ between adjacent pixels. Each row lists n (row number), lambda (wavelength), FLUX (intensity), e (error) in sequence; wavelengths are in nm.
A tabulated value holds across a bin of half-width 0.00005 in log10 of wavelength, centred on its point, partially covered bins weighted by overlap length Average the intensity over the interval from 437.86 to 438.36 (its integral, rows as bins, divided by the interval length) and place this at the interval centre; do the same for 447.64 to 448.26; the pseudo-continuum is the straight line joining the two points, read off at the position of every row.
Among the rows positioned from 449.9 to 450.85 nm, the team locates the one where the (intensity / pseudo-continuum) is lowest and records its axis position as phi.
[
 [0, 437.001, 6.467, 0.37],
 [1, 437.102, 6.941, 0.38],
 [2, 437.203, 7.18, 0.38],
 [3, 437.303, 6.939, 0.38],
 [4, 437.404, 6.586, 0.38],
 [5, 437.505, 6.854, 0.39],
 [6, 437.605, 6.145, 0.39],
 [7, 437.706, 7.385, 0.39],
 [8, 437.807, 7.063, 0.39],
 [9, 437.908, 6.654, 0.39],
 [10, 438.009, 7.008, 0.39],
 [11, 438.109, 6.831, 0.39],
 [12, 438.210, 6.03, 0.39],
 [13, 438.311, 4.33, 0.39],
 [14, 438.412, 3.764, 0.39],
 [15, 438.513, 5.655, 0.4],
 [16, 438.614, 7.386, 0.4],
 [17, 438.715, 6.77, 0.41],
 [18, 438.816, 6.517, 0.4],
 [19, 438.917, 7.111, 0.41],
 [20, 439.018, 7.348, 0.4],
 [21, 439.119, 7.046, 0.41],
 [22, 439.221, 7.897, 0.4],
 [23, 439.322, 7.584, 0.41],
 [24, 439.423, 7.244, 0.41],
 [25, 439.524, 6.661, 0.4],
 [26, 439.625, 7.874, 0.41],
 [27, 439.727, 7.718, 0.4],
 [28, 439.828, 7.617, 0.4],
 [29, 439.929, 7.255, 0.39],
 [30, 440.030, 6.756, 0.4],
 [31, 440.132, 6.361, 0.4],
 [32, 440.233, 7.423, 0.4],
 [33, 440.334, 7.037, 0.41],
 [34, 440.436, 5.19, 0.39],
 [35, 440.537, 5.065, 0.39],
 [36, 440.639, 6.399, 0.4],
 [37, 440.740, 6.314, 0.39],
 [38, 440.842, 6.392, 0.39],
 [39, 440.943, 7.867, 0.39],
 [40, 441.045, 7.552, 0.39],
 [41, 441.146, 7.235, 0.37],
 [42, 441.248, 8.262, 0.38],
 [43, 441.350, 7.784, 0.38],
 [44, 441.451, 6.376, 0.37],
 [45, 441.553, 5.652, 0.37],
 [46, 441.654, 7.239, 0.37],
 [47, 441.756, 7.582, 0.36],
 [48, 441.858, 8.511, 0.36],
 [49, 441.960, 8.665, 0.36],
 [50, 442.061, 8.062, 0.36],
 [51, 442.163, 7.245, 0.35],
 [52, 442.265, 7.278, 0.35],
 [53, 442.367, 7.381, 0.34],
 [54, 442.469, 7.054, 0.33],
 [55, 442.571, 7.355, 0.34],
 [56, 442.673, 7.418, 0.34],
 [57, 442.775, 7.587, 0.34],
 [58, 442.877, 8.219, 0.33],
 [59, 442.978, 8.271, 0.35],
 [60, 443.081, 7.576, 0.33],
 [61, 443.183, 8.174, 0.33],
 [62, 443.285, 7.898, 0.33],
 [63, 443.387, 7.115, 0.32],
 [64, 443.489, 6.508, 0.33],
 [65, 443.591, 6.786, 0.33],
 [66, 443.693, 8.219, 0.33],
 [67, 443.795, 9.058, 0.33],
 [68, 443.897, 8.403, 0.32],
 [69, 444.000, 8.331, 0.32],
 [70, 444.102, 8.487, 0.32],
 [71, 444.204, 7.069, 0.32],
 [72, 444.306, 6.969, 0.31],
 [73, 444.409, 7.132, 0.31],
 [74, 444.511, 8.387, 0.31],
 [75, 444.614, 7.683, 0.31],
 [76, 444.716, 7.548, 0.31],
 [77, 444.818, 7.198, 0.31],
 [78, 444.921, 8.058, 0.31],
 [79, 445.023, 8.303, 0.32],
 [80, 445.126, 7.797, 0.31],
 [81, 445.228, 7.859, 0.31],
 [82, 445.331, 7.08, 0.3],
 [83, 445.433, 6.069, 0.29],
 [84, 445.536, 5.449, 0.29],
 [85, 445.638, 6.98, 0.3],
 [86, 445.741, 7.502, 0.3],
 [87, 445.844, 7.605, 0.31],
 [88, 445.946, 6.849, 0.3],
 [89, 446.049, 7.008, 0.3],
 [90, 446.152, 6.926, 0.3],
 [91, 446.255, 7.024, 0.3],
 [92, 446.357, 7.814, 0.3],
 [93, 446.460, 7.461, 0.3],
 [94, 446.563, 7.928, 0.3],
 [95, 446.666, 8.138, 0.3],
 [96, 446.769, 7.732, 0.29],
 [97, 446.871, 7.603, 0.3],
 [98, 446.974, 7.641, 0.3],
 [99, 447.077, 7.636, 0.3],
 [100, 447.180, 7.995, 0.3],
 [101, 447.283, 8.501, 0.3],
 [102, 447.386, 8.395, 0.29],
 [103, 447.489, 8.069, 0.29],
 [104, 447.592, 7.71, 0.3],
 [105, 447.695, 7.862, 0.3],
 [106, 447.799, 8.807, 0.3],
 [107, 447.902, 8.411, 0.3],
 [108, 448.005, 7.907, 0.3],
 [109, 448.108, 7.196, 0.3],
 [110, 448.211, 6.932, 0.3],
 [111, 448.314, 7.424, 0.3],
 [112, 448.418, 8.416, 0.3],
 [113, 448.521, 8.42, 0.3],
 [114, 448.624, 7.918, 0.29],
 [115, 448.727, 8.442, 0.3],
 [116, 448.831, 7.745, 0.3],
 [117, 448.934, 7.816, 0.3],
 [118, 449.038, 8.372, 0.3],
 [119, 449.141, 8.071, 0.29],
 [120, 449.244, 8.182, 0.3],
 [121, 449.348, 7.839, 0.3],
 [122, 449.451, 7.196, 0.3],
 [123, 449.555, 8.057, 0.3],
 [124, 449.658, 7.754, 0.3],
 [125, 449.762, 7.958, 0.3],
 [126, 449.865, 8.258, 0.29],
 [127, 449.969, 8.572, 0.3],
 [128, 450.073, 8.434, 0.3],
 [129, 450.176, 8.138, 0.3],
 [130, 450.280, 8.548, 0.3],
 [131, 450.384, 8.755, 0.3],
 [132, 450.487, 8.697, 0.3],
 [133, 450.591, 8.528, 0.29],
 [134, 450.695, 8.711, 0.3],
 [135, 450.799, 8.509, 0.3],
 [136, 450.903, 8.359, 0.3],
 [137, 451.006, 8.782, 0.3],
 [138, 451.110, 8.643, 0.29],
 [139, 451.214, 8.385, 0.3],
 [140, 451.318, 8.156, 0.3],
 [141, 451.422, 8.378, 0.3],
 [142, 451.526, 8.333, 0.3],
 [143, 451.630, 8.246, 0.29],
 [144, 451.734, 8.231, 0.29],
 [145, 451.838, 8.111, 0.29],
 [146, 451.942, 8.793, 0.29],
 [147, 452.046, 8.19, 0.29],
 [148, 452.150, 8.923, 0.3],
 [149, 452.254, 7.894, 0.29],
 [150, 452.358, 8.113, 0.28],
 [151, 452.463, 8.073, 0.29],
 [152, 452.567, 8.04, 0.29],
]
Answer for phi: 450.176 nm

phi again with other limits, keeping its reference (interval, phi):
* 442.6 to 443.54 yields 443.489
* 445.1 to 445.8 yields 445.536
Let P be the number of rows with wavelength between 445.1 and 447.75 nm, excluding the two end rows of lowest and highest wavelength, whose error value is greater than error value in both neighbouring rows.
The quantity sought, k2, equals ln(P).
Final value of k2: 0.00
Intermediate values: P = 1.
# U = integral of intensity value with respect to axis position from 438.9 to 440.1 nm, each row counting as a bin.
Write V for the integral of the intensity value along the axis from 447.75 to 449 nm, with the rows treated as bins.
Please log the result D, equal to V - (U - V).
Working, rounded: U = 8.8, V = 9.9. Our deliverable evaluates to 11.1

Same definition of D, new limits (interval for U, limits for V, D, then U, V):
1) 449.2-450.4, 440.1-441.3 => 6.5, 9.7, 8.1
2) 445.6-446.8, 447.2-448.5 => 11.9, 8.9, 10.4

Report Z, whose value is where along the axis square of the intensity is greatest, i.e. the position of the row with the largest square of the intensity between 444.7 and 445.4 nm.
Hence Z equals 445.023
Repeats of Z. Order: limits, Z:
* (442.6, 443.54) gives 442.978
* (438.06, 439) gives 438.614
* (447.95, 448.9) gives 448.727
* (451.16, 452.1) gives 451.942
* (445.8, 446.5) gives 446.357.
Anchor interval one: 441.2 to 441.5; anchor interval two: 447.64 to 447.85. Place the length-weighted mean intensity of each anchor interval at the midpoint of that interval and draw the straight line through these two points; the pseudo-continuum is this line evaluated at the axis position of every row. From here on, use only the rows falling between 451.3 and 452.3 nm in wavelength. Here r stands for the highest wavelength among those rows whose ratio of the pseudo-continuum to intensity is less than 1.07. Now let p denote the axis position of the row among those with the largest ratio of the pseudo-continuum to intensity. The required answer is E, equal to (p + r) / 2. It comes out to 452.20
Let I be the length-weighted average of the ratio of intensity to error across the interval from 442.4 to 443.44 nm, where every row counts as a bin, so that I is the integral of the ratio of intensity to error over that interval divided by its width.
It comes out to 22.9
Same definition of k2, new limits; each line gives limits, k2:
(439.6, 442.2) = 0.69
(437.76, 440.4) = 1.39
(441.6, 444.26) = 0.00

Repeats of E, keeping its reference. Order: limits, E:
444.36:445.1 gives 444.72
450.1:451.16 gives 450.64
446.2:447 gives 446.51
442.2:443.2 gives 442.83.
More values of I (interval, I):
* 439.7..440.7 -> 16.7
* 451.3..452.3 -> 28.4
